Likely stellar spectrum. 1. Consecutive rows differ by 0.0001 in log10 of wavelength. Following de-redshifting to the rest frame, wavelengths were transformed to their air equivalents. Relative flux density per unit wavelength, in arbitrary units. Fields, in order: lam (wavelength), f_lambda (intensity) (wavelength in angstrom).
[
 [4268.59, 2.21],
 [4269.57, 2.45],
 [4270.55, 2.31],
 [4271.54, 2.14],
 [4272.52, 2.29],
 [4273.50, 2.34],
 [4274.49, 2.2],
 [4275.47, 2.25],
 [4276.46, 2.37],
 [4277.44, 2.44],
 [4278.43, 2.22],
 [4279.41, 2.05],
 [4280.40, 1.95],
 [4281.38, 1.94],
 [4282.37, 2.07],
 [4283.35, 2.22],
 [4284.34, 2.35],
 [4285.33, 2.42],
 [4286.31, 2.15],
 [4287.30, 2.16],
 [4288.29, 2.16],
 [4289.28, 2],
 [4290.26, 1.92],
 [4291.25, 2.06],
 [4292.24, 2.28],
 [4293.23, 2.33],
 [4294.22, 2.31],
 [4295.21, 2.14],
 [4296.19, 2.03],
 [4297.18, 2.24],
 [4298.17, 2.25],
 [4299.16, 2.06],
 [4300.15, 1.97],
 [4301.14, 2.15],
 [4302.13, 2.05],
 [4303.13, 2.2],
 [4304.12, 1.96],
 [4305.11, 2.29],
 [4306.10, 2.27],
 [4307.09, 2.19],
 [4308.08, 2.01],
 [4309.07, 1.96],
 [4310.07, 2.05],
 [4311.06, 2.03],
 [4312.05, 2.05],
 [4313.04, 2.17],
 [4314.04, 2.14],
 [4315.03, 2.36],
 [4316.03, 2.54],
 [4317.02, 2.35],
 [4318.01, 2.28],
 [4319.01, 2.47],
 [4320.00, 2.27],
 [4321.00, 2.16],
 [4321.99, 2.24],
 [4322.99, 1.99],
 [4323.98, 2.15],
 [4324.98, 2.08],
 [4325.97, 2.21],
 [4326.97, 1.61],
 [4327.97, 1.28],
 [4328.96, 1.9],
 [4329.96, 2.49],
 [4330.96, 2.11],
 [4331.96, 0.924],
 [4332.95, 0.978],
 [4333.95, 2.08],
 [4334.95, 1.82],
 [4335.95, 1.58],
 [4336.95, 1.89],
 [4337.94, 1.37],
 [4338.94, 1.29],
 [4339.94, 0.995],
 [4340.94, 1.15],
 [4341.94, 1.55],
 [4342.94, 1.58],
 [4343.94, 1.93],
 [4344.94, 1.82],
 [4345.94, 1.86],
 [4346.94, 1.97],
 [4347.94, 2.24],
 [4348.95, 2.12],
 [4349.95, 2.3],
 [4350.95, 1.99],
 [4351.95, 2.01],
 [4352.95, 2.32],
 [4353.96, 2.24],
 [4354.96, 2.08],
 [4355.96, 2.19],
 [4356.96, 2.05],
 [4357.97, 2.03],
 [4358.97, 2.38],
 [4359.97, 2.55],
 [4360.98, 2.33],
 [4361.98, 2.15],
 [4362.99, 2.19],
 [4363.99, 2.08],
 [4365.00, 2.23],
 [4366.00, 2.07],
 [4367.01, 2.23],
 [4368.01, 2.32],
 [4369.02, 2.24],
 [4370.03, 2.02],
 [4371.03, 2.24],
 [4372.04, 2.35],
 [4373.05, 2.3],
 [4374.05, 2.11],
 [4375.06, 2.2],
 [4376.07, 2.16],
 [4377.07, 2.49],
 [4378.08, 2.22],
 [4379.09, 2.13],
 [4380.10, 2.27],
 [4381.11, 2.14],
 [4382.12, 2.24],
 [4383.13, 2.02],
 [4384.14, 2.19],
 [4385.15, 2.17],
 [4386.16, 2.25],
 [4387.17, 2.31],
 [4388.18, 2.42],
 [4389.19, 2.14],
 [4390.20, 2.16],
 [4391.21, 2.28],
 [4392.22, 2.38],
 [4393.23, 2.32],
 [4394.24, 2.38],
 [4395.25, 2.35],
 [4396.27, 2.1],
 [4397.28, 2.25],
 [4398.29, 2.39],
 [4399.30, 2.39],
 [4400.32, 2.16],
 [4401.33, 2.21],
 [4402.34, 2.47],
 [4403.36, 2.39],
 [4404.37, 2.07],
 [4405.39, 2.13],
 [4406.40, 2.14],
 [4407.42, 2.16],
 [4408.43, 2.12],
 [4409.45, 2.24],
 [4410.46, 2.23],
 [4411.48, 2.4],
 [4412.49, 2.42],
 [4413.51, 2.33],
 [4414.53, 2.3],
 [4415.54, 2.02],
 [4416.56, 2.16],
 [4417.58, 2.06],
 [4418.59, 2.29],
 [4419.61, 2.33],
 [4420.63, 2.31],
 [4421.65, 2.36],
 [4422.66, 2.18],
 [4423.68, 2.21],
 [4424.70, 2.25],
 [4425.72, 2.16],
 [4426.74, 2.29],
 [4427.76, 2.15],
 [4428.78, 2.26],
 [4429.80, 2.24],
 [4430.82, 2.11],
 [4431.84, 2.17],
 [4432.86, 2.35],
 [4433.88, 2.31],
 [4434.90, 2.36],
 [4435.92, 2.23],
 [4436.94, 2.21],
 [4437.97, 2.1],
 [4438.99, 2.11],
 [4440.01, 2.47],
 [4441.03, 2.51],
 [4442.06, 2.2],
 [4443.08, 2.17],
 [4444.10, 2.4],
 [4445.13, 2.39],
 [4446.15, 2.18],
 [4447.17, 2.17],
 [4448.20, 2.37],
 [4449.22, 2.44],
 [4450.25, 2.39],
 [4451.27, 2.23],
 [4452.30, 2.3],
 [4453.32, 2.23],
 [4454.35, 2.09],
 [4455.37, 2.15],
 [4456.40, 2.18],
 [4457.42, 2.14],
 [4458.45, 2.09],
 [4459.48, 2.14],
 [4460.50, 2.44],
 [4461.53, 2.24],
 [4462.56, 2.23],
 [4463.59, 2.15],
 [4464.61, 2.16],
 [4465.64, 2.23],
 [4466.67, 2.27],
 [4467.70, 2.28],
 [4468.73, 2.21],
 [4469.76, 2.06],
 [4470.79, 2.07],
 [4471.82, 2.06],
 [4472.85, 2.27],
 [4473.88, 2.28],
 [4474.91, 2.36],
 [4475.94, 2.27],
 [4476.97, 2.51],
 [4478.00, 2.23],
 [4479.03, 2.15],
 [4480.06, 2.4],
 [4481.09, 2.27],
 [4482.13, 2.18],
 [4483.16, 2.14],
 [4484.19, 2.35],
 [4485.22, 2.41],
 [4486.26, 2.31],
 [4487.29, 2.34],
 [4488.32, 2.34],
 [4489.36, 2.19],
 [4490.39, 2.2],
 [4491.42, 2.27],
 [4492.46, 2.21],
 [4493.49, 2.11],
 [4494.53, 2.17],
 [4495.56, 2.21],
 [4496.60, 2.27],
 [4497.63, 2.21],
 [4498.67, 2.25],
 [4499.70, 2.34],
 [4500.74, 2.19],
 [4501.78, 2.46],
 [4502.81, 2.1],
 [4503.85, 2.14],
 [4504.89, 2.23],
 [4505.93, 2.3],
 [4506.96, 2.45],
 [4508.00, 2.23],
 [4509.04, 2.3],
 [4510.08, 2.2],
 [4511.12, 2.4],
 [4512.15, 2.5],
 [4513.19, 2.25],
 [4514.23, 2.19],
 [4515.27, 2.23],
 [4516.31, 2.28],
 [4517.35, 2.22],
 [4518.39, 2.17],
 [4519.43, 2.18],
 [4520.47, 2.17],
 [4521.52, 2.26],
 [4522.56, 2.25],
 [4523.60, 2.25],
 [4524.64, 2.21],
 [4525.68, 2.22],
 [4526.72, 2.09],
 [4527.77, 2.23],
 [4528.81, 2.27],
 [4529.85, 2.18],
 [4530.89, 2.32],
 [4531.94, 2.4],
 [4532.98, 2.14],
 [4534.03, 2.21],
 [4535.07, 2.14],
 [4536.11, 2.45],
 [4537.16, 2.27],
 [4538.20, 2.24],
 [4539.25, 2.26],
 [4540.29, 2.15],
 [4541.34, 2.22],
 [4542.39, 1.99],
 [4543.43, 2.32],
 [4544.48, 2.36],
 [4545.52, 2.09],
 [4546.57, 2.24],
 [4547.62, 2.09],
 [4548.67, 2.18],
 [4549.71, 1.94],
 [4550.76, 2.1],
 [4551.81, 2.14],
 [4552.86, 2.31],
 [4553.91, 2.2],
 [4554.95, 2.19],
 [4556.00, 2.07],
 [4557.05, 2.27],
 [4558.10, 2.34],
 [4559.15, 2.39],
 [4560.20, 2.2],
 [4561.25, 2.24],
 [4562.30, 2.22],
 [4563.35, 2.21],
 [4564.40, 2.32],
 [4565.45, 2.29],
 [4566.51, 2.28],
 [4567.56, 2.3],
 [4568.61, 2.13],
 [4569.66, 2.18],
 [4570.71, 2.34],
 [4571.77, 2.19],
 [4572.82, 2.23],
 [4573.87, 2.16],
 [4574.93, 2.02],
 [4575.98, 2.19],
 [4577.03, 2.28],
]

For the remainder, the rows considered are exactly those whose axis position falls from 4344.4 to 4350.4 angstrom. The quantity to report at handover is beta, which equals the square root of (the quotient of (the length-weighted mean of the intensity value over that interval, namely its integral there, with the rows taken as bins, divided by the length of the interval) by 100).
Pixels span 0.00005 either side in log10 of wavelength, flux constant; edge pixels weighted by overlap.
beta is 0.143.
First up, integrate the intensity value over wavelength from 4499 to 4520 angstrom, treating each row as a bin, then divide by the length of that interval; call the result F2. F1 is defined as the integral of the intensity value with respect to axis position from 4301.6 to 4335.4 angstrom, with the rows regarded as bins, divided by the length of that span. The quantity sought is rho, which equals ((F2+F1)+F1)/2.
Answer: 3.18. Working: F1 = 2.05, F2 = 2.27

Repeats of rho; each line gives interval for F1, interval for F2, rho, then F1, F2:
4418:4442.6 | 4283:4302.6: 3.34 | 2.26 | 2.16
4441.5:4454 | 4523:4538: 3.41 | 2.29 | 2.24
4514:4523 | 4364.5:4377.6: 3.33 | 2.22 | 2.23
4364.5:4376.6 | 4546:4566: 3.31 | 2.21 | 2.21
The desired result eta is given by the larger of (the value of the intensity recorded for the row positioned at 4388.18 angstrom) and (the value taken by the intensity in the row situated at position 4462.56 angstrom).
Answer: 2.42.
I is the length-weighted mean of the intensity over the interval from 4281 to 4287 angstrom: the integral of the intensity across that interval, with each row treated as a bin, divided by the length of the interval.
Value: 2.20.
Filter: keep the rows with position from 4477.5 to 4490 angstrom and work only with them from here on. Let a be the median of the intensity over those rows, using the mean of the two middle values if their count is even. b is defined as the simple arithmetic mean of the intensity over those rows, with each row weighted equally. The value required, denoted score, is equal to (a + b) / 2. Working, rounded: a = 2.290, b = 2.28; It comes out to 2.28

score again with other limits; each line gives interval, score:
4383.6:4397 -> 2.27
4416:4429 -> 2.24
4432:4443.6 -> 2.25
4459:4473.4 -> 2.21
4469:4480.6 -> 2.26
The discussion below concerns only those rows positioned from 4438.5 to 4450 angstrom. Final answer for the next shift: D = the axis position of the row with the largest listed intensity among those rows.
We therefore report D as 4441.03 angstrom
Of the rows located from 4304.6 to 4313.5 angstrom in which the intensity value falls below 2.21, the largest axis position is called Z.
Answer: 4313.04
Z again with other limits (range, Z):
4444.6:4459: 4458.45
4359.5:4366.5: 4366.00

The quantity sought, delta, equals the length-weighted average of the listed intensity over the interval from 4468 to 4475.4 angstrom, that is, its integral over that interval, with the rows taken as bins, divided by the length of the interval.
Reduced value 2.19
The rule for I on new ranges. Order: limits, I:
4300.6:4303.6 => 2.12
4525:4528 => 2.17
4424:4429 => 2.22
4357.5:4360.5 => 2.32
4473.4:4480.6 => 2.32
